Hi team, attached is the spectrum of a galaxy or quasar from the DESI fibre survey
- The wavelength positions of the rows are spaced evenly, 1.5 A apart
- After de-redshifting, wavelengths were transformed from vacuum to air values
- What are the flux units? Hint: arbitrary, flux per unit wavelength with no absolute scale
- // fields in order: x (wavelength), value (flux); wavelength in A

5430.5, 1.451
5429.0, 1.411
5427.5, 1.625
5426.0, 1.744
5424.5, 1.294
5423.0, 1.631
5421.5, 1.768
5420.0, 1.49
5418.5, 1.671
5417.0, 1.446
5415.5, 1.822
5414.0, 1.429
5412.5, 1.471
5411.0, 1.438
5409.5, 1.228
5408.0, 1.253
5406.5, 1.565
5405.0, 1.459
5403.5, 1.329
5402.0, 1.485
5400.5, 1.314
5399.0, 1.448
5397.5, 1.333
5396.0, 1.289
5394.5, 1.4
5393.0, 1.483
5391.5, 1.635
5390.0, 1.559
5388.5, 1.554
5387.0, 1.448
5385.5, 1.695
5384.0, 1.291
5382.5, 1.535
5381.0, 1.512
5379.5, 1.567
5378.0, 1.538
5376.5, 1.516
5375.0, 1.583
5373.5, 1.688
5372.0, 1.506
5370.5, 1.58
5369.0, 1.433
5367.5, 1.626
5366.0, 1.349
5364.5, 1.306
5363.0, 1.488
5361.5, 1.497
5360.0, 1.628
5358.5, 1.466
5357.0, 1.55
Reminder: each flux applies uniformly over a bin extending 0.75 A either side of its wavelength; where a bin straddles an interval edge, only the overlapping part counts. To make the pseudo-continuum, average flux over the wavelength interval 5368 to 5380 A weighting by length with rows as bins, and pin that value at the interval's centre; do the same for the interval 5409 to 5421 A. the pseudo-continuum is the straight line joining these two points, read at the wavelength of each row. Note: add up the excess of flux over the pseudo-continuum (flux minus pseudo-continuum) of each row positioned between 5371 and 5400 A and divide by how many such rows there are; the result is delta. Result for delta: -0.037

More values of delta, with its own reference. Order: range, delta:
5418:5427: 0.096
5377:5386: -0.022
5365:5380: -0.015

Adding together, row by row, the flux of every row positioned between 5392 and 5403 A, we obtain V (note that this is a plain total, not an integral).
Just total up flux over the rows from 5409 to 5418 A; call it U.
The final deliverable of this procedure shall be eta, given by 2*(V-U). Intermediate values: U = 8.8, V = 10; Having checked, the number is 2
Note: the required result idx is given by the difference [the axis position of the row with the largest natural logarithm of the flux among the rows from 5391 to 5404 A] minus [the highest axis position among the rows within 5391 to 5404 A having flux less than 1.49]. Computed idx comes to -12.0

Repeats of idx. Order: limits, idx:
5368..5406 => -19.5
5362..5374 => 4.5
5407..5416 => 1.5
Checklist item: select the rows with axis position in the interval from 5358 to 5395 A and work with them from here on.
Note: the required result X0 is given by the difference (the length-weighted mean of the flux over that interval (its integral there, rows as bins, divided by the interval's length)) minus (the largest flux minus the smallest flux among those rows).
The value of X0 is 1.11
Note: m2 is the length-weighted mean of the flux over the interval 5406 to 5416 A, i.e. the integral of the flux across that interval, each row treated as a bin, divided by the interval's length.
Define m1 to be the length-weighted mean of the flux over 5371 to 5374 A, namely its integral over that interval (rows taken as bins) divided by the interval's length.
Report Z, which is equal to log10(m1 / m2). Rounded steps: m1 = 1.588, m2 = 1.45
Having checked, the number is 0.041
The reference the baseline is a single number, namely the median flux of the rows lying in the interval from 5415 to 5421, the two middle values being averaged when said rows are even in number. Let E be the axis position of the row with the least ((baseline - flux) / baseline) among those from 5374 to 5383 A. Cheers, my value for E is 5375.0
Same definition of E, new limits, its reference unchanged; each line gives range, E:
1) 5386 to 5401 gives 5391.5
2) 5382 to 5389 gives 5385.5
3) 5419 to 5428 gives 5421.5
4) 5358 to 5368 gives 5360.0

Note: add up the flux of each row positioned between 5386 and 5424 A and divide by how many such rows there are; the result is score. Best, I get 1.48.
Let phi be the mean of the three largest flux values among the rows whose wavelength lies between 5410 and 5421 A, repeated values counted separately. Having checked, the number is 1.66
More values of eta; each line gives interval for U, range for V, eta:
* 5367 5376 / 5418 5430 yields 6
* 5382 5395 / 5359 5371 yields -3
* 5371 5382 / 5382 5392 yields 0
